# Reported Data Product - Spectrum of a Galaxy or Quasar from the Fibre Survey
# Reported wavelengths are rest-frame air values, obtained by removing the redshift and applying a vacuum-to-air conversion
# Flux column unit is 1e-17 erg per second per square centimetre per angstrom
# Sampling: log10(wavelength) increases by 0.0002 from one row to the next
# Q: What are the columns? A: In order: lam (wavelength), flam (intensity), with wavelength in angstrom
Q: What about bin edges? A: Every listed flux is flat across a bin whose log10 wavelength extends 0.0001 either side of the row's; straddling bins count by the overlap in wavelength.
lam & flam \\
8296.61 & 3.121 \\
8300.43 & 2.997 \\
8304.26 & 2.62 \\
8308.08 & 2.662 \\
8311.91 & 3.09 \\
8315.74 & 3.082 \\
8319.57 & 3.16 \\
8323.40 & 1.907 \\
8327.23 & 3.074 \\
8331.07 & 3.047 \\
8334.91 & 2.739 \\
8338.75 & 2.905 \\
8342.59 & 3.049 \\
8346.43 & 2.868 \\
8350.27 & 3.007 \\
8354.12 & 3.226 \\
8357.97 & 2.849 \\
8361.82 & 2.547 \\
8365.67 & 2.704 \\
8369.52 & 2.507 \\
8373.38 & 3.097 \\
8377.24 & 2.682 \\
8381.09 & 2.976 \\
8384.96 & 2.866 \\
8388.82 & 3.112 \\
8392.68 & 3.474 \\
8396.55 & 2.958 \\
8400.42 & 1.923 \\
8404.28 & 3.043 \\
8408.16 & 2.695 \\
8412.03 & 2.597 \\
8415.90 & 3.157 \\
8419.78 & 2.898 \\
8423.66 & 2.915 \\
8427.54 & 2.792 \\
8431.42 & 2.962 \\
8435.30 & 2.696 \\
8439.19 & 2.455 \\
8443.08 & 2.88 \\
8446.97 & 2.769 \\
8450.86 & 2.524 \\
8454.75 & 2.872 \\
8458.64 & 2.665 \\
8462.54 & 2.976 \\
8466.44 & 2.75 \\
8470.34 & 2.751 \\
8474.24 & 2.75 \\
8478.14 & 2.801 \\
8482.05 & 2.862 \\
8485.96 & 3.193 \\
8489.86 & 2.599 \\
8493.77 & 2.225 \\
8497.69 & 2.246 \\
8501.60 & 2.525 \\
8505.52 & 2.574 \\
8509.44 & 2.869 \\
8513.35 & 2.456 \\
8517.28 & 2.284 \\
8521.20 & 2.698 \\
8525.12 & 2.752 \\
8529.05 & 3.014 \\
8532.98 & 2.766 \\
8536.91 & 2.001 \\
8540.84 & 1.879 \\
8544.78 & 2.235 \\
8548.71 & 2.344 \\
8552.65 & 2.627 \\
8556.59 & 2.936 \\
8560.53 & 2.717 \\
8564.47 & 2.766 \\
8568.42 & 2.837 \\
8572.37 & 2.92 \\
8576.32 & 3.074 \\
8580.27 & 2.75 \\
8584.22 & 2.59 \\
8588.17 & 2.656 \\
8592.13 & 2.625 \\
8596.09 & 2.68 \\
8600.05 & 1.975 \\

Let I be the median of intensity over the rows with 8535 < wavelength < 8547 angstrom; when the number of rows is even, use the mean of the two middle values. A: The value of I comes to 2.00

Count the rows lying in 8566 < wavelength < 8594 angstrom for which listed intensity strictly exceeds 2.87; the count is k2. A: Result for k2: 2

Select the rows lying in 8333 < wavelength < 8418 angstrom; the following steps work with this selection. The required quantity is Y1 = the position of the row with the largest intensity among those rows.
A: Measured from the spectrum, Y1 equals 8392.68 angstrom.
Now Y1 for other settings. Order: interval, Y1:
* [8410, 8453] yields 8415.90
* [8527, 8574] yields 8529.05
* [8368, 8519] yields 8392.68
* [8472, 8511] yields 8485.96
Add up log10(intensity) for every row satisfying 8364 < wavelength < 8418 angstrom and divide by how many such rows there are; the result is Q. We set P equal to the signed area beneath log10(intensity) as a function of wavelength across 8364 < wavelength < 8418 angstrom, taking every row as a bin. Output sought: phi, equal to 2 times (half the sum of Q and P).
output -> 25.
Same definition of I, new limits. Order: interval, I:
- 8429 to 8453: 2.73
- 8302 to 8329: 3.07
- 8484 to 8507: 2.55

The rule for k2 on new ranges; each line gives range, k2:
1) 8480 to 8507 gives 1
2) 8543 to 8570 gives 1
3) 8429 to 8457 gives 3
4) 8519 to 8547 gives 1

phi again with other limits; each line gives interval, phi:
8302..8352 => 23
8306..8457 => 68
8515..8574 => 24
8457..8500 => 19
